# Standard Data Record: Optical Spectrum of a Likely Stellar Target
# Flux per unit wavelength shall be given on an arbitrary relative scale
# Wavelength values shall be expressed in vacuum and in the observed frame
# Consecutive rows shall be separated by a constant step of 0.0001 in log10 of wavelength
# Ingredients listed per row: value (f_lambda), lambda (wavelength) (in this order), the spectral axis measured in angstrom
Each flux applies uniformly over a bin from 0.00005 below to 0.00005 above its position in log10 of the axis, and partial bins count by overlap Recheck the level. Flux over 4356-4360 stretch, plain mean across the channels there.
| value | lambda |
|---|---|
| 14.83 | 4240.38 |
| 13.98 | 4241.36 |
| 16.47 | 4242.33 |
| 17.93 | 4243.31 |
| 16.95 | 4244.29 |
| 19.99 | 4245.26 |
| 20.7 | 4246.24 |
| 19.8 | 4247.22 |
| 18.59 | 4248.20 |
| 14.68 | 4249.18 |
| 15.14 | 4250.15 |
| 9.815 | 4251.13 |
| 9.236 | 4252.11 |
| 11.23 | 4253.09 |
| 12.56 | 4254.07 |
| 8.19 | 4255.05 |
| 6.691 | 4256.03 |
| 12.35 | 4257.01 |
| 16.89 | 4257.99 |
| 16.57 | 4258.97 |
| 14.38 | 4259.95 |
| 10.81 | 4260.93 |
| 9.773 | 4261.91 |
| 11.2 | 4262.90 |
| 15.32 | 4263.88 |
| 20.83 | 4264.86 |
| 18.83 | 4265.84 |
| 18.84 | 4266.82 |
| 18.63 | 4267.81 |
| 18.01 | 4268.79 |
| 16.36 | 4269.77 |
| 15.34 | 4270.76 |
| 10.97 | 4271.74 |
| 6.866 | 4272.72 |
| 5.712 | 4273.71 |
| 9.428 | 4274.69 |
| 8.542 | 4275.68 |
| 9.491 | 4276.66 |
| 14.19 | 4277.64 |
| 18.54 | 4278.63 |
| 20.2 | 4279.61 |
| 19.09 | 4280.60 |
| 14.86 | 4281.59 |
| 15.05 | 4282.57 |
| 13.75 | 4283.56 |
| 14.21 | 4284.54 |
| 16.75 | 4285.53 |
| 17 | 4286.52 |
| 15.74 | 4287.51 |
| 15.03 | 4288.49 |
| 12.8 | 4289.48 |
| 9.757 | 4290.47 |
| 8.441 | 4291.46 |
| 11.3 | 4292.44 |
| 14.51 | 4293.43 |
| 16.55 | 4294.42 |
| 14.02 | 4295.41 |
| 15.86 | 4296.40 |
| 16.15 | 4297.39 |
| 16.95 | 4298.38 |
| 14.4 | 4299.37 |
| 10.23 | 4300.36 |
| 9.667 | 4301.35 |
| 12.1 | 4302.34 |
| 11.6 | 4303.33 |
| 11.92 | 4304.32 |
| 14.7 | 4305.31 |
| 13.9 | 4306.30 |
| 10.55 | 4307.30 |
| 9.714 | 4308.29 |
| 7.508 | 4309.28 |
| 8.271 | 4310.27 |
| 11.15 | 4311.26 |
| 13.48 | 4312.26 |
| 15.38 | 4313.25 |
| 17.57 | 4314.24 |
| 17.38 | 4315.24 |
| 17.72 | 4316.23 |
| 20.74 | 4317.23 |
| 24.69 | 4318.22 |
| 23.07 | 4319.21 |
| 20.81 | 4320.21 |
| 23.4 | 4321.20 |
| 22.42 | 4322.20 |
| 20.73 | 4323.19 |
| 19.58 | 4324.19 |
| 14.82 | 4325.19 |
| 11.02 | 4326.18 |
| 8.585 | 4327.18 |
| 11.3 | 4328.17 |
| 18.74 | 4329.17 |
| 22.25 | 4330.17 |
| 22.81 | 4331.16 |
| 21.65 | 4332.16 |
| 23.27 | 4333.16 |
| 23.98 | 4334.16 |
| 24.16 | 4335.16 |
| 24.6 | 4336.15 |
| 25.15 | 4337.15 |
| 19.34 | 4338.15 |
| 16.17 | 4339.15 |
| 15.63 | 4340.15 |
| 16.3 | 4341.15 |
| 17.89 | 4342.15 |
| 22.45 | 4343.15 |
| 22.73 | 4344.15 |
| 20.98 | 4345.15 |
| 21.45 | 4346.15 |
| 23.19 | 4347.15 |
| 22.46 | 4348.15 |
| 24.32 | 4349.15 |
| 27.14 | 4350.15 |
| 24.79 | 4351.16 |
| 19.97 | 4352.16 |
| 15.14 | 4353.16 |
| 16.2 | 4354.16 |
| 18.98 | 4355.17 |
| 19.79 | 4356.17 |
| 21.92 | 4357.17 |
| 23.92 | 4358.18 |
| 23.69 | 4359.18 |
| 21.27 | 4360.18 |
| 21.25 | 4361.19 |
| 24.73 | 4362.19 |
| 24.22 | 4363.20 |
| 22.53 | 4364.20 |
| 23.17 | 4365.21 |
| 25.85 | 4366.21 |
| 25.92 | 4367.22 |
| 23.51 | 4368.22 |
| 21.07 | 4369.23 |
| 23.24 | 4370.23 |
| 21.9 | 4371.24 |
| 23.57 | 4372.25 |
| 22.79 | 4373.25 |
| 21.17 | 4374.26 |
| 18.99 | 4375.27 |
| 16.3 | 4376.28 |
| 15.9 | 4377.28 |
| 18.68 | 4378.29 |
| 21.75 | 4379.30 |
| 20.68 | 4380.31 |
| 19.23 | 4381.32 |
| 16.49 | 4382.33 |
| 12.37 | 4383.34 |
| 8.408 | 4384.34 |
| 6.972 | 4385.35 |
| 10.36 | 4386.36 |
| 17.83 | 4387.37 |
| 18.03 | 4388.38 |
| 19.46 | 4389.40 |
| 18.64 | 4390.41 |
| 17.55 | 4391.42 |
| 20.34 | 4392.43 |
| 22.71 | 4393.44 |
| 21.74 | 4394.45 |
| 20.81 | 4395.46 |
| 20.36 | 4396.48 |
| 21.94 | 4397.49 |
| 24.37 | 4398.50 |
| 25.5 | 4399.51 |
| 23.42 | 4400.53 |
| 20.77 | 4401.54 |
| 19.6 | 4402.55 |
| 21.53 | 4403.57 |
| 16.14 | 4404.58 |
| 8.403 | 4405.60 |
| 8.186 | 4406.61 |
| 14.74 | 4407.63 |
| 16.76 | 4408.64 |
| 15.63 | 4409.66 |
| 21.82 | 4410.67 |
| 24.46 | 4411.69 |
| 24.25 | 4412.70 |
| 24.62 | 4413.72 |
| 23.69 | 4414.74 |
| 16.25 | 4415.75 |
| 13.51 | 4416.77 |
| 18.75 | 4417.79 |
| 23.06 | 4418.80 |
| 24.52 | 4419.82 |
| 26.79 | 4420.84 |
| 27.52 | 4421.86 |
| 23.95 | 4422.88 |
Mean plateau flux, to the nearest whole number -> 22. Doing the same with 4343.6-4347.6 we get 22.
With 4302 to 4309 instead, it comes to 12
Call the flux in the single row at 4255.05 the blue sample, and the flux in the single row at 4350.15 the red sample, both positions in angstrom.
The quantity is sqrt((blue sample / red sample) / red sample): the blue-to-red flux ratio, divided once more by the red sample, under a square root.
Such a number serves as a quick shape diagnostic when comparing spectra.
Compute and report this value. 0.105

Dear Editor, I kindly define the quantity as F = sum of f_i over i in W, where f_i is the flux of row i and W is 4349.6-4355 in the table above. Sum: 103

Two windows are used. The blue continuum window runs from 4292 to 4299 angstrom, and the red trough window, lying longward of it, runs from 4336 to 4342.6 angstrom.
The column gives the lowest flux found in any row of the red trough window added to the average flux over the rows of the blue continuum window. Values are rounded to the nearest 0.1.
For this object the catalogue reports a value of 30.7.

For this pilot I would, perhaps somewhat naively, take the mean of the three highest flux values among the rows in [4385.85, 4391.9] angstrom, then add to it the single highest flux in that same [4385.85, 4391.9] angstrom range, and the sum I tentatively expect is 38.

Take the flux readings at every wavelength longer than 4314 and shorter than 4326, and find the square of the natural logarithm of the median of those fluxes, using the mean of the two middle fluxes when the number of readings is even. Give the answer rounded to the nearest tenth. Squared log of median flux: 9.2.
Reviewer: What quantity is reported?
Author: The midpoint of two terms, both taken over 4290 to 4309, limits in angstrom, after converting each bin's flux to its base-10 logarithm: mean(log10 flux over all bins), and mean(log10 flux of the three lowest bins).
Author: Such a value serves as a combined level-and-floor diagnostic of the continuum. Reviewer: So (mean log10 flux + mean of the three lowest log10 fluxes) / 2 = 1.03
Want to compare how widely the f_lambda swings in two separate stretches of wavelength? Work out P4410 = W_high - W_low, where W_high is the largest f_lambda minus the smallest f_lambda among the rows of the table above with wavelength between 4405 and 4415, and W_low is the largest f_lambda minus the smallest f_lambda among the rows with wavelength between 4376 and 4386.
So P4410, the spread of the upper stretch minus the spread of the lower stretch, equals 1.7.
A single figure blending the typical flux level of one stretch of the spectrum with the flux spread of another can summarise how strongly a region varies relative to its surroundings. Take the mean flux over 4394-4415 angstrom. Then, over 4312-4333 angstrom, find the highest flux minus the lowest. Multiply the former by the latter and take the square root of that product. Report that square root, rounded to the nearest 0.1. 17.9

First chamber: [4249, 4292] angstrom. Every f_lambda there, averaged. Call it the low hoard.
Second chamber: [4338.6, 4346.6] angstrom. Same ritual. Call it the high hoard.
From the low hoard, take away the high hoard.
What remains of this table -5.6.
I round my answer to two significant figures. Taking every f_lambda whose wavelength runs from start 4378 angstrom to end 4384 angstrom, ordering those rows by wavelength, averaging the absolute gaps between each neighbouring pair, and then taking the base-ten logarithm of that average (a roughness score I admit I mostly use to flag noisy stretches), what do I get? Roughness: 0.40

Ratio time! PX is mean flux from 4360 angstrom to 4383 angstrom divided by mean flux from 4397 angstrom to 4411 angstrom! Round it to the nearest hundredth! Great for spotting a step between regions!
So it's 1.16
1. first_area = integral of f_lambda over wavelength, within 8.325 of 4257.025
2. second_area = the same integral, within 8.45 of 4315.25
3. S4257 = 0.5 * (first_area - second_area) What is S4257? -36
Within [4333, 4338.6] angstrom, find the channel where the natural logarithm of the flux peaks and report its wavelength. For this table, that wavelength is 4337.15 angstrom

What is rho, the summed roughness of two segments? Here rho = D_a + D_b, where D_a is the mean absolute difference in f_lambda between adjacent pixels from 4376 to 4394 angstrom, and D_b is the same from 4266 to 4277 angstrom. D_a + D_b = 4.26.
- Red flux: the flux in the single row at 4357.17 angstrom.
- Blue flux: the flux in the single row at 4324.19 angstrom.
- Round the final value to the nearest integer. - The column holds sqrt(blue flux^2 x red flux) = 92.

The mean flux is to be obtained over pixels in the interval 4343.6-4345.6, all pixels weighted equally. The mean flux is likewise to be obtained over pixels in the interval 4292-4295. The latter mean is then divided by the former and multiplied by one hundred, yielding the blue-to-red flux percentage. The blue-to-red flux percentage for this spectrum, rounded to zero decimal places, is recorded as 65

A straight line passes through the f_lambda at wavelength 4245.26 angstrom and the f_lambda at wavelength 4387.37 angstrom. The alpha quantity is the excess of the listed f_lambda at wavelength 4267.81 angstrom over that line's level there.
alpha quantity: -1.0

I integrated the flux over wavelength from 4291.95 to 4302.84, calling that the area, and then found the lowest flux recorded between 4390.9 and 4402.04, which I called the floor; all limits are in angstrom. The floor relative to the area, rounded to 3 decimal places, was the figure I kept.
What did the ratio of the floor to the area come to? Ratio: 0.117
